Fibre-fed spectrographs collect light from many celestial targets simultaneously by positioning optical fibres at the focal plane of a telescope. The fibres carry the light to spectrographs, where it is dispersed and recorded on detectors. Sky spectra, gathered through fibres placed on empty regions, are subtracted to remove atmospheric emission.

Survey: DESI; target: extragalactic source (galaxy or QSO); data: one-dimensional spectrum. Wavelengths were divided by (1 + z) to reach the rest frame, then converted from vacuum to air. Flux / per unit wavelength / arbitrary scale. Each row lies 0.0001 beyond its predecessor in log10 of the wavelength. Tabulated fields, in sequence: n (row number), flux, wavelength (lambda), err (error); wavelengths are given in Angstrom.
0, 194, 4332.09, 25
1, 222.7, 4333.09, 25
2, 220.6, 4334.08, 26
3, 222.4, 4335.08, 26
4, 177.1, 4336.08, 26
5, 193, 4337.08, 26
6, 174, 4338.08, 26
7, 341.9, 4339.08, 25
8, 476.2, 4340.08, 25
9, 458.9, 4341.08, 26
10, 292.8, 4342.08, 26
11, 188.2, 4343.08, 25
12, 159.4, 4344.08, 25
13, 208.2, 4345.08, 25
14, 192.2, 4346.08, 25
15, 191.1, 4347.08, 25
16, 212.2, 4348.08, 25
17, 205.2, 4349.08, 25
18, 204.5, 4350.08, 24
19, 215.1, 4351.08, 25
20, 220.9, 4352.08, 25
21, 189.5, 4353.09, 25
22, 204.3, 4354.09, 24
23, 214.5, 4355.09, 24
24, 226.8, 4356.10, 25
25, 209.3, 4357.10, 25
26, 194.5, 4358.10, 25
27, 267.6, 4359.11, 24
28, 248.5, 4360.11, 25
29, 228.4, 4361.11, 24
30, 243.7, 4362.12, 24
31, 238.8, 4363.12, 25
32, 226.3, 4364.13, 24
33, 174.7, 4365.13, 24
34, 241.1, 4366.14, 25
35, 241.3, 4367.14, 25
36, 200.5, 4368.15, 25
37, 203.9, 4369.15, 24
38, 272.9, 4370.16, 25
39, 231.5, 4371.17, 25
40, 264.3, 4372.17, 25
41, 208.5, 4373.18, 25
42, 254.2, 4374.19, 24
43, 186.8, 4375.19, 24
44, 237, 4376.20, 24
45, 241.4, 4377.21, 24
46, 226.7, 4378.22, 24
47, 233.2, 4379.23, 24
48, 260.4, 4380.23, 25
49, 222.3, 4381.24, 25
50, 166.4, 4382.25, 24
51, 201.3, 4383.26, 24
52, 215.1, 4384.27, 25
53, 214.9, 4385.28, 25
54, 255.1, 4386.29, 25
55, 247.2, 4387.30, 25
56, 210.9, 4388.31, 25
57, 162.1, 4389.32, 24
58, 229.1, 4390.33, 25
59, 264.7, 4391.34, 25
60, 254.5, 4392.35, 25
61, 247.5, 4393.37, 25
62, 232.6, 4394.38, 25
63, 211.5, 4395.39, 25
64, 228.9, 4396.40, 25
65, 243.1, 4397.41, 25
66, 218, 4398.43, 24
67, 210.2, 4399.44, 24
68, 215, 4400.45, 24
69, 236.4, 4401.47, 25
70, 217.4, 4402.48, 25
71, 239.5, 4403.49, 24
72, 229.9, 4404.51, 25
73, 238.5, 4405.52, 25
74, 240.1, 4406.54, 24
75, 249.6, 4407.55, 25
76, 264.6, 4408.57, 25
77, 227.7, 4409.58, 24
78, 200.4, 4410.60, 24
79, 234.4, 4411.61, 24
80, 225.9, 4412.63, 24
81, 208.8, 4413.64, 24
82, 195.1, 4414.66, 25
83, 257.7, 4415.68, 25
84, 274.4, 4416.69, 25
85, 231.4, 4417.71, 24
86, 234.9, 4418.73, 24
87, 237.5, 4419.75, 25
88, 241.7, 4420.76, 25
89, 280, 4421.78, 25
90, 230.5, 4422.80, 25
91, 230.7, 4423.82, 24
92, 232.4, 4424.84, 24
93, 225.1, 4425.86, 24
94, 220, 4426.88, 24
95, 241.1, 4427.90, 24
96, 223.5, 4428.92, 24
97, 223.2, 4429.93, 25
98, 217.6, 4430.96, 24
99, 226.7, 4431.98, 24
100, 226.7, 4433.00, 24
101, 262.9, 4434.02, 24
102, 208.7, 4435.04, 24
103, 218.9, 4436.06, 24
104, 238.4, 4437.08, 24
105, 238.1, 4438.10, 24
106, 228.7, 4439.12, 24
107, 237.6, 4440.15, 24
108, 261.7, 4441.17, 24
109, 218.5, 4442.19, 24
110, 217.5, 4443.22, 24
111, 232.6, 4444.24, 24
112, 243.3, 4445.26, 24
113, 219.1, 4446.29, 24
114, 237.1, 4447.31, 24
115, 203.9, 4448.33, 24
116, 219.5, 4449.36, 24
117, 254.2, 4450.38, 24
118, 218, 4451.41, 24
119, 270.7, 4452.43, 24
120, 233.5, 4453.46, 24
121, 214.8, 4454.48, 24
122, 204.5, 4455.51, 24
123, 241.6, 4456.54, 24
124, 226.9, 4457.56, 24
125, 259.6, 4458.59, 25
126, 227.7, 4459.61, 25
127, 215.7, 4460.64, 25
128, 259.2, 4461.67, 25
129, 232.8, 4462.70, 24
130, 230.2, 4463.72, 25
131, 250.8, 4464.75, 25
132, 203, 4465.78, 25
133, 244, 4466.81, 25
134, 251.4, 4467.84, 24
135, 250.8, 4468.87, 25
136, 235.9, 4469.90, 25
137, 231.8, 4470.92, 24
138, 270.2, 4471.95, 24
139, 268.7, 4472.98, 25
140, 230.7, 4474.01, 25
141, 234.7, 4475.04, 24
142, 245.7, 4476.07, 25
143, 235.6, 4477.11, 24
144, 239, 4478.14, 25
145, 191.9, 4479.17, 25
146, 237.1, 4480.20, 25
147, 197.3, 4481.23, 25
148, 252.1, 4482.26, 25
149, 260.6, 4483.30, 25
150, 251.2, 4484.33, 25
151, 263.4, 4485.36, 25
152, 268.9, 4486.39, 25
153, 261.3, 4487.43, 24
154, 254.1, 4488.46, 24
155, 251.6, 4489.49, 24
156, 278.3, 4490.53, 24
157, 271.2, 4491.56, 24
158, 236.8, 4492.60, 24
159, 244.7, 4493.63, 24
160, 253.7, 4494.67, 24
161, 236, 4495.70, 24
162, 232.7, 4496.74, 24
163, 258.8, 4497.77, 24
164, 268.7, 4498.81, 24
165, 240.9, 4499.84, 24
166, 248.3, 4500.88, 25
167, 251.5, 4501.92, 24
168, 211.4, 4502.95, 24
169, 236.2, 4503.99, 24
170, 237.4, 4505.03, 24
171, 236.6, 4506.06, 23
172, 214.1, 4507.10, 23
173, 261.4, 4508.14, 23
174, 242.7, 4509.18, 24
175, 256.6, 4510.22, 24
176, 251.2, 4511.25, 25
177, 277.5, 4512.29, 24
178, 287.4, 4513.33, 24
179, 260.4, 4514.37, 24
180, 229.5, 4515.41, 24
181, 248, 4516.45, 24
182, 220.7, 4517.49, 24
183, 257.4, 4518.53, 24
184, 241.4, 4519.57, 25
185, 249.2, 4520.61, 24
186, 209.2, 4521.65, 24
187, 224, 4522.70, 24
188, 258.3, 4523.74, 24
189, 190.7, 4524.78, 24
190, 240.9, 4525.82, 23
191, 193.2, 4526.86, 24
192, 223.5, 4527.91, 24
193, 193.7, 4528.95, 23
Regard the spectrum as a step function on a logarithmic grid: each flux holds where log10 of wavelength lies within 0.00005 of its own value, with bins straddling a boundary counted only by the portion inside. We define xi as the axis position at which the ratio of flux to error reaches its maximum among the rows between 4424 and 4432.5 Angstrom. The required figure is 4427.90 Angstrom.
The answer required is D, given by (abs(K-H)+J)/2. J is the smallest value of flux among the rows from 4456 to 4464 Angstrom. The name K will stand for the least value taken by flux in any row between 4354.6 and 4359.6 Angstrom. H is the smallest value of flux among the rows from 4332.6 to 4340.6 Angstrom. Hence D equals 118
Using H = 174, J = 215.7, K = 194.5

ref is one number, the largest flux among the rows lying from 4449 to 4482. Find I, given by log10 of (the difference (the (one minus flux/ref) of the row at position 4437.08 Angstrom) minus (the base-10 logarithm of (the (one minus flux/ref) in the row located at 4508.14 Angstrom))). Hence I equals 0.20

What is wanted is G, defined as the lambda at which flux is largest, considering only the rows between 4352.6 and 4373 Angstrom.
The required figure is 4370.16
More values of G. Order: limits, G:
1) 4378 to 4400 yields 4391.34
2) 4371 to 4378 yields 4372.17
